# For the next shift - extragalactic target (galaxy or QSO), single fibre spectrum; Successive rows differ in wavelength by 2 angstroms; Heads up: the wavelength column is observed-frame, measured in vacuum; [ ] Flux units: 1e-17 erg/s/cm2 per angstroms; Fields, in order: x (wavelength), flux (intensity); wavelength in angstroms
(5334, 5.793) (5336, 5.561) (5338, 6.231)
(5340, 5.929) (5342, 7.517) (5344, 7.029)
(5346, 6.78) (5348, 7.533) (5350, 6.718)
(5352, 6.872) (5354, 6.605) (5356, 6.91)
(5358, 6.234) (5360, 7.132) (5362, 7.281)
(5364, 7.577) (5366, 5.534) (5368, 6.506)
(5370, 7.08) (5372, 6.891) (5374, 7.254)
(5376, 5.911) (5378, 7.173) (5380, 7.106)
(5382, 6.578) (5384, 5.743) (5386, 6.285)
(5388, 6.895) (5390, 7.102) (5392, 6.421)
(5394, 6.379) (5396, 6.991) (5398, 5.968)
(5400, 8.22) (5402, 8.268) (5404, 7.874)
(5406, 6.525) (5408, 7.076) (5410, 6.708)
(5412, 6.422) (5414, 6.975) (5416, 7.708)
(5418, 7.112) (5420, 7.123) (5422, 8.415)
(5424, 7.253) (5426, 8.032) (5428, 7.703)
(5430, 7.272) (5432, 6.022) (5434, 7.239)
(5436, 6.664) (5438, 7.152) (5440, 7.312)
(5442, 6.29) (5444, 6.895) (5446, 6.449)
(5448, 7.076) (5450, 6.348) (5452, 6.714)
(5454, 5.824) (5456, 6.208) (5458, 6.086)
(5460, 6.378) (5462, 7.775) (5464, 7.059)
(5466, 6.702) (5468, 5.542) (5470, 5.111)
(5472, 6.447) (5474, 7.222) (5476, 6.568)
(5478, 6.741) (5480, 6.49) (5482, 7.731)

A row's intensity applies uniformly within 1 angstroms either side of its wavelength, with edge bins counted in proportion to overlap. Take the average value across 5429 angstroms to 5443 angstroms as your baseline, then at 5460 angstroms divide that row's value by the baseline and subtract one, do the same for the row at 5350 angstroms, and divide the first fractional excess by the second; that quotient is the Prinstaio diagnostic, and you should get 4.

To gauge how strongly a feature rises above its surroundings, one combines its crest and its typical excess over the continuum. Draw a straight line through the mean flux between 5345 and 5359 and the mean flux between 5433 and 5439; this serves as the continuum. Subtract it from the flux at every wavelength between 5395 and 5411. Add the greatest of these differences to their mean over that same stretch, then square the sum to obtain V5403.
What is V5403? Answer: 2.6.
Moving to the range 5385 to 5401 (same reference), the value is 1.4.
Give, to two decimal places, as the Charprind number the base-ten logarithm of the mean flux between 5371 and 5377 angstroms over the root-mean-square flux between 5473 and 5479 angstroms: -0.01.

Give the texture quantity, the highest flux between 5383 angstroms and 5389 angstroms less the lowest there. 1.2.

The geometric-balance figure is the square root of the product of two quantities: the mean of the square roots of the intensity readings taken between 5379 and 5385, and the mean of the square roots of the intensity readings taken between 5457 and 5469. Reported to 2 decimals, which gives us 2.55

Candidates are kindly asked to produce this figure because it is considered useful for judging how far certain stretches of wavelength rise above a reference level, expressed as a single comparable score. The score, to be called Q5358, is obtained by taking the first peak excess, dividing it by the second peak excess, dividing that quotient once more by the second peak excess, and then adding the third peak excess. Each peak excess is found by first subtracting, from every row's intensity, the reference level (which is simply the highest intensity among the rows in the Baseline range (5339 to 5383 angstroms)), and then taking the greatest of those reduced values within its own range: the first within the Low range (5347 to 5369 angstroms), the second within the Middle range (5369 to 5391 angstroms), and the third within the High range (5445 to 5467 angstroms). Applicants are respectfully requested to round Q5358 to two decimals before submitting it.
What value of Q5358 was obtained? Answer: 0.20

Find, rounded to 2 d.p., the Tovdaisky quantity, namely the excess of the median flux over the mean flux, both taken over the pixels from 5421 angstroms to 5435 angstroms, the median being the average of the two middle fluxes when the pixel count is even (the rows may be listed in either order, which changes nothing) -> -0.15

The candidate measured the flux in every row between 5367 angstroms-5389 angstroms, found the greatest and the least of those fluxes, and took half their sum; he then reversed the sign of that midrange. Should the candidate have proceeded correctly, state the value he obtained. -6.50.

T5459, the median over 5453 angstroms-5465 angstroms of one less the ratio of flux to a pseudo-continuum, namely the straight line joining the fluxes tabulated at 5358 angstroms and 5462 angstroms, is 0.18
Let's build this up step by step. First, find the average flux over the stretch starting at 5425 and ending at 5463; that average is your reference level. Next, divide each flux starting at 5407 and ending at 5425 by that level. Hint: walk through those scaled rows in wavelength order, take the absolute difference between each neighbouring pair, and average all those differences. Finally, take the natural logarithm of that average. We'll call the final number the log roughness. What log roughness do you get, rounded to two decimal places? -2.39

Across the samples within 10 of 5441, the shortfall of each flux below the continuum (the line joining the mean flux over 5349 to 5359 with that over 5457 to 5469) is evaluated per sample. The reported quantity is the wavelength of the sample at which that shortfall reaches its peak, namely 5432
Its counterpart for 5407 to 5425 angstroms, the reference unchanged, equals 5412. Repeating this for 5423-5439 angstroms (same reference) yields 5432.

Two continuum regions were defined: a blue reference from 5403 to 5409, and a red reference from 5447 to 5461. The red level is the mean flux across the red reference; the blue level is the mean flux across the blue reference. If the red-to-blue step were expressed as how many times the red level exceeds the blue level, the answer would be 0.891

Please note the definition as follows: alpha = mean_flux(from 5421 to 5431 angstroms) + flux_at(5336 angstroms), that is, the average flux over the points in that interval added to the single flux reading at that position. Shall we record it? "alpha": 13.3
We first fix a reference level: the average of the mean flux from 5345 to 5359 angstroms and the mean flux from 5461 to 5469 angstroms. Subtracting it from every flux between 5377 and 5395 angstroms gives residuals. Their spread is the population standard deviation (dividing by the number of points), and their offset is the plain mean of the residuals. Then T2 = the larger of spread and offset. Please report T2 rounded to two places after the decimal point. 0.45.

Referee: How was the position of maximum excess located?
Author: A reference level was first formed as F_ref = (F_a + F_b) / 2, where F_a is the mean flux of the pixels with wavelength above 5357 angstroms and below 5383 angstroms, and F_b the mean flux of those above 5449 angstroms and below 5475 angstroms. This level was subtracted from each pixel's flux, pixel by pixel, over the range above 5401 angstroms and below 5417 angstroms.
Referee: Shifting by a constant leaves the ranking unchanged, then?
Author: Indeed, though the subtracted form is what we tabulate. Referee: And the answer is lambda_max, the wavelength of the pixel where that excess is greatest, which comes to 5402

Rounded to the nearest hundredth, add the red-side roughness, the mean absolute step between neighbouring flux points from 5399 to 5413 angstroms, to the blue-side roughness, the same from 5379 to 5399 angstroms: 1.06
